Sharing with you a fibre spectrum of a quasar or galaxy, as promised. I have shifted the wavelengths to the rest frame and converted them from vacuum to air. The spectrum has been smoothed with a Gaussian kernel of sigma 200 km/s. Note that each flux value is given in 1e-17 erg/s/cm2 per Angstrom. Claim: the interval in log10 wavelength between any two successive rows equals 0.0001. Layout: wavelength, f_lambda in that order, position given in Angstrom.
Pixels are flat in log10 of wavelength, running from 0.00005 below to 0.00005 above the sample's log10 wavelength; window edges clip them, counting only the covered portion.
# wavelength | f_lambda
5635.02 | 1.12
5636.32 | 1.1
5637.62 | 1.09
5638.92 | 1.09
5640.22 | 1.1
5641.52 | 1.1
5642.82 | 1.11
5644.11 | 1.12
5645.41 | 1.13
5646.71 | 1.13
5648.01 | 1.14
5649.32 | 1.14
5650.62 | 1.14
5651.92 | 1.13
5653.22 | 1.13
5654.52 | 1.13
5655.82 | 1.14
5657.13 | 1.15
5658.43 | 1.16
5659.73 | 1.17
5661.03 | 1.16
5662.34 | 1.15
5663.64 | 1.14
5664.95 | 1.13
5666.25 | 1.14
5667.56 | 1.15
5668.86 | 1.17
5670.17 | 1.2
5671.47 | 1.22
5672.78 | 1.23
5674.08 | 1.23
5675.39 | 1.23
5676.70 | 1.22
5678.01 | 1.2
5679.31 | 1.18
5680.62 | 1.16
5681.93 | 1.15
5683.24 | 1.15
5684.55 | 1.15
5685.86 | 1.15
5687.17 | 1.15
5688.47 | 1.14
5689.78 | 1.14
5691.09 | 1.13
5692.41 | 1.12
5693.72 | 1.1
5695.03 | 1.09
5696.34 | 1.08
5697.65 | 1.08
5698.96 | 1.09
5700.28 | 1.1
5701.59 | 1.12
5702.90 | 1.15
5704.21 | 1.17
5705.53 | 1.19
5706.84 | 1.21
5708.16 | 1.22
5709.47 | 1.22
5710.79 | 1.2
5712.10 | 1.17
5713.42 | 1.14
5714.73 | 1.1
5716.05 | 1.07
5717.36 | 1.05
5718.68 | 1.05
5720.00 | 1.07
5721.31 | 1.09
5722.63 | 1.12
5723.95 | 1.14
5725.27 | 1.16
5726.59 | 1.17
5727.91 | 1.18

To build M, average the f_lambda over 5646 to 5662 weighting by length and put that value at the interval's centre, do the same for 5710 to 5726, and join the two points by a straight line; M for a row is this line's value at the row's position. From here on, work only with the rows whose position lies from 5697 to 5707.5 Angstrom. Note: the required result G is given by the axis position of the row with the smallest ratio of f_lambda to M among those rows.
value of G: 5697.65 Angstrom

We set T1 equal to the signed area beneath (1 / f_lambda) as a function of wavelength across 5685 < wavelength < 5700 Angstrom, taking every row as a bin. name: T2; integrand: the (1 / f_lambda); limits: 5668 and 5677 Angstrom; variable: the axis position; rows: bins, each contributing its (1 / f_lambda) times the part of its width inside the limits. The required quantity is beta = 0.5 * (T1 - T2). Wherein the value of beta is 3.0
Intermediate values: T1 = 13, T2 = 7.4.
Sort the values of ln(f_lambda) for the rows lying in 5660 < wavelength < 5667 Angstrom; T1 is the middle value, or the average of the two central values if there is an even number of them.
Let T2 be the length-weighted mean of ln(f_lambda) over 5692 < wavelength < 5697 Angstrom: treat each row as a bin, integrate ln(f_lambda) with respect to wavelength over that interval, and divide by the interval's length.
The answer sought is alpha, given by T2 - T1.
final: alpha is -0.04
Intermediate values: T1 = 0.131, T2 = 0.09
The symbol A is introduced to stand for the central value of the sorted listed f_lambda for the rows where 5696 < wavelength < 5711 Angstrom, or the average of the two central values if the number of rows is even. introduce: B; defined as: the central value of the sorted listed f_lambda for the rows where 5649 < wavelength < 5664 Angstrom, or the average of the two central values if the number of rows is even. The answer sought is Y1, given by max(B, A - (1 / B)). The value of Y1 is 1.140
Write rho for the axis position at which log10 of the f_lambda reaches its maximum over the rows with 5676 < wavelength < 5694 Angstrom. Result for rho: 5676.70 Angstrom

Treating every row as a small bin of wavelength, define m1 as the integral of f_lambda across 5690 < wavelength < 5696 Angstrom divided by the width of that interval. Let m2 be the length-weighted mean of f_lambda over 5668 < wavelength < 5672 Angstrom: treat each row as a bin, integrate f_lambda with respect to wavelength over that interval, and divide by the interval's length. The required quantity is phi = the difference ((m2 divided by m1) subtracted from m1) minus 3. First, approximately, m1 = 1.11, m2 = 1.20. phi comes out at -2.97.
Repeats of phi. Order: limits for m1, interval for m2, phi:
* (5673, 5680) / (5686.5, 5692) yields -2.73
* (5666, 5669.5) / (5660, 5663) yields -2.85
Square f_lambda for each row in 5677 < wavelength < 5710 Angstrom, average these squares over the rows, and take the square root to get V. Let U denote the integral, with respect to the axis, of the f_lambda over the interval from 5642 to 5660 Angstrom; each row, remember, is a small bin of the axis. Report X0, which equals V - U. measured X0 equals -19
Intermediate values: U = 20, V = 1.15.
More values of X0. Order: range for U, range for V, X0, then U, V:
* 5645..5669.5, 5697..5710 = -27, 28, 1.16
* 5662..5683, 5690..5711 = -24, 25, 1.14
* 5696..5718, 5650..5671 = -24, 25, 1.15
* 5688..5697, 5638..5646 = -9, 10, 1.11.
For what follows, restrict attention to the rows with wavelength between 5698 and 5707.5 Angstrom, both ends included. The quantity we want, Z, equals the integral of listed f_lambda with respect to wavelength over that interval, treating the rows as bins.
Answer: 11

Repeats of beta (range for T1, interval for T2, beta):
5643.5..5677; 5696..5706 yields 10.0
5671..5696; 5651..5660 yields 6.8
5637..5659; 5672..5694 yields 0.4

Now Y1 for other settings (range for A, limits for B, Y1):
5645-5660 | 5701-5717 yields 1.170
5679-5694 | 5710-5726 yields 1.110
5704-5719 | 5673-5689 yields 1.155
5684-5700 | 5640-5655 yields 1.130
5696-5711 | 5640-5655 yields 1.130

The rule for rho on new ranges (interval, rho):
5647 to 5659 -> 5658.43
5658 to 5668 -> 5659.73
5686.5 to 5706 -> 5705.53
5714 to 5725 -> 5723.95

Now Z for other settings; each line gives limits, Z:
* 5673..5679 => 7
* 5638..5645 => 8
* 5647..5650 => 3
